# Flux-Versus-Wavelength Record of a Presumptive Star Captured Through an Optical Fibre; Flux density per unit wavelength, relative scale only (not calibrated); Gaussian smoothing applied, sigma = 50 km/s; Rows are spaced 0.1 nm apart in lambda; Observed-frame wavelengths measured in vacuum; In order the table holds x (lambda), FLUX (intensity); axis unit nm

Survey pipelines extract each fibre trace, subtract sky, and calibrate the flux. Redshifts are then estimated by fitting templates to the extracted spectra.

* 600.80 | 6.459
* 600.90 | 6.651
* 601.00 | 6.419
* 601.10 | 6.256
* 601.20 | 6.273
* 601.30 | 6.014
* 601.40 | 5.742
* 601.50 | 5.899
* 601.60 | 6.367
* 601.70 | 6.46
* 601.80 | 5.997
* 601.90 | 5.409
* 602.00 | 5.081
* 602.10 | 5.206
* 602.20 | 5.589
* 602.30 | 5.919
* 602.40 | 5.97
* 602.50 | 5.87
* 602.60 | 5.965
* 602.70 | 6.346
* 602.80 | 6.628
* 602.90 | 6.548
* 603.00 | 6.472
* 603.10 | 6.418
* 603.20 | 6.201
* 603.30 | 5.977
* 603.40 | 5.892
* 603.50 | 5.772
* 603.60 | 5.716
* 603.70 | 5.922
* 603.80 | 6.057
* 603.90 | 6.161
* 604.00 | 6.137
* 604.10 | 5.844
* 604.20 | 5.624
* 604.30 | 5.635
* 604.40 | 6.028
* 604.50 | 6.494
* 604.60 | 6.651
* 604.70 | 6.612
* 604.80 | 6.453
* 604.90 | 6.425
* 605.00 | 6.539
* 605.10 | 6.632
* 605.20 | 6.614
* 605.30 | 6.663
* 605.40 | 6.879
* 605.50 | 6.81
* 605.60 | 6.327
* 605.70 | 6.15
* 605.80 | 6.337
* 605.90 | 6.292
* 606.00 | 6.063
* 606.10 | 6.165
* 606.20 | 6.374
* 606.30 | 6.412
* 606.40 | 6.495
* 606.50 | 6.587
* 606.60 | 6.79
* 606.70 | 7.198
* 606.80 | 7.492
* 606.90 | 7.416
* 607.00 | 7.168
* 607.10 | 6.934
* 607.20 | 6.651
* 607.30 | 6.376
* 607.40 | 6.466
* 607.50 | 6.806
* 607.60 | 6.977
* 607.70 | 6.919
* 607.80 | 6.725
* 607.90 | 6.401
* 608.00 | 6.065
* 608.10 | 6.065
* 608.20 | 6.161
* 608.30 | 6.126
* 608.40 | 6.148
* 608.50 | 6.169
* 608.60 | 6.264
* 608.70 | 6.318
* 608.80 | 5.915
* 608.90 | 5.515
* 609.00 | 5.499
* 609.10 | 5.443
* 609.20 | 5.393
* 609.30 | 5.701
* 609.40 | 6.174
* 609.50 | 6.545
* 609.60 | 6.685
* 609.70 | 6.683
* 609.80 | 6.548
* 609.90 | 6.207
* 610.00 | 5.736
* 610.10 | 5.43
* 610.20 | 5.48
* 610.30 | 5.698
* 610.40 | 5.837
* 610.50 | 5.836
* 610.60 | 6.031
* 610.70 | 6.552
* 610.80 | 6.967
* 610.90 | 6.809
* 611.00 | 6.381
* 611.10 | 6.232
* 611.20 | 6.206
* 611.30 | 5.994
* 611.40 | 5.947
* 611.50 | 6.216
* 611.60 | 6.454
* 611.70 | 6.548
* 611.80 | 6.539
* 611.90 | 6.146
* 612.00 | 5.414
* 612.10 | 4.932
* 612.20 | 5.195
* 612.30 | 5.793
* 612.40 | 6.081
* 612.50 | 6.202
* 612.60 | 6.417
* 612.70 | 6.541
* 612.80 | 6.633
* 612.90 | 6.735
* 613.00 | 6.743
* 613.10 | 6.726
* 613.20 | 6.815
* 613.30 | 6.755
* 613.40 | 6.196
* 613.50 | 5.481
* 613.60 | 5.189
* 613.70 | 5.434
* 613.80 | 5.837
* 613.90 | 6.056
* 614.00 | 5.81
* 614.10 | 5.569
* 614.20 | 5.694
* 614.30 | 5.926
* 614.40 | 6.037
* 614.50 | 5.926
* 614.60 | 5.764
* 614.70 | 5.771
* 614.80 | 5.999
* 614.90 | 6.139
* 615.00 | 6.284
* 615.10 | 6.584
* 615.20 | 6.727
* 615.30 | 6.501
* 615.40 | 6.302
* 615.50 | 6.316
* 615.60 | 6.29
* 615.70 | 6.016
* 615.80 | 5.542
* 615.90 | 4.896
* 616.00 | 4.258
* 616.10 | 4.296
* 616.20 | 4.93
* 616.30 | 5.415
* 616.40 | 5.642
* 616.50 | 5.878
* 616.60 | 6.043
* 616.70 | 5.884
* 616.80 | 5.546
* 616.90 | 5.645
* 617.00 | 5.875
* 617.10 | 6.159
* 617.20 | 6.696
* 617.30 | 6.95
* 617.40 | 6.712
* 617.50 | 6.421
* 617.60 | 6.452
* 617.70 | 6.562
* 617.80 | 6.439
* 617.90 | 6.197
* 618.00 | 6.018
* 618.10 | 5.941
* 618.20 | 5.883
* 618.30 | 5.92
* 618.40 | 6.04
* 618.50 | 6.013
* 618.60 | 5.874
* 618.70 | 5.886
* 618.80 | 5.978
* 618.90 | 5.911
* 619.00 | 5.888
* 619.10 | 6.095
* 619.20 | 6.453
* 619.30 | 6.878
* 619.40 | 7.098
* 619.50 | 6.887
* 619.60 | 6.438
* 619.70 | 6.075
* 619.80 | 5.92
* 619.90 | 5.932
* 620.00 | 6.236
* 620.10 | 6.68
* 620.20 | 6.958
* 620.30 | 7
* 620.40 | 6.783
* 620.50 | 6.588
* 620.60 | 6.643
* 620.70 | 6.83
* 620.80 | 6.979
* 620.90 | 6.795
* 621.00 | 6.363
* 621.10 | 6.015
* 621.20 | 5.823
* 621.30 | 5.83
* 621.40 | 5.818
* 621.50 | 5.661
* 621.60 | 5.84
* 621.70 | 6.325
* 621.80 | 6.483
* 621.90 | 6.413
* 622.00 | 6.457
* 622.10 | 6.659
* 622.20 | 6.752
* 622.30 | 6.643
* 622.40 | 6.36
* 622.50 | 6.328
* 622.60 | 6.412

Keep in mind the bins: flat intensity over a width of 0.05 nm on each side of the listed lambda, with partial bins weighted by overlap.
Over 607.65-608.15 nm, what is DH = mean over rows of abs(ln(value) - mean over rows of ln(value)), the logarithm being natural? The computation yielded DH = 0.0478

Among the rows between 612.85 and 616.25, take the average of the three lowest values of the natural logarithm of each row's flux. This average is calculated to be 1.50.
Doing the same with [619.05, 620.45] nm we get 1.79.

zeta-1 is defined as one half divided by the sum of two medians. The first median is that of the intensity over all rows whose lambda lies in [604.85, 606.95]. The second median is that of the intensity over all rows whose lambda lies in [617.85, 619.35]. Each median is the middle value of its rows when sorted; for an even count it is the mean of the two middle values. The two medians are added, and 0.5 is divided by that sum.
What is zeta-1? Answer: 0.0399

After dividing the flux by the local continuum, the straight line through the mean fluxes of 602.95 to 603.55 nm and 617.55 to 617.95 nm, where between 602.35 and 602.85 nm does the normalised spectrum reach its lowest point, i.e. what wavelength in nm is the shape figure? 602.50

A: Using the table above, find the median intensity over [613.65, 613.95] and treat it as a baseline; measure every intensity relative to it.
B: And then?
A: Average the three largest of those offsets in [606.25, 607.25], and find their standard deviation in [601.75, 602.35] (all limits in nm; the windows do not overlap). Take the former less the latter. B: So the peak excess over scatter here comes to 1.2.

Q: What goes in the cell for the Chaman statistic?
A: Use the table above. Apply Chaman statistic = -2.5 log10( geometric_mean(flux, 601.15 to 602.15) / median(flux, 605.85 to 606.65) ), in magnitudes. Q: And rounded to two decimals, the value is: 0.10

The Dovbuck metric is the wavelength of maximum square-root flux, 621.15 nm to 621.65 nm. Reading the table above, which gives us 621.60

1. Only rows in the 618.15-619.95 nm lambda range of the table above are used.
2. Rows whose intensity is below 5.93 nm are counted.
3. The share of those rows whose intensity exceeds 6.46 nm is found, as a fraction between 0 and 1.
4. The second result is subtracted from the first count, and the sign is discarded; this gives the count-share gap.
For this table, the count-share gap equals 6.8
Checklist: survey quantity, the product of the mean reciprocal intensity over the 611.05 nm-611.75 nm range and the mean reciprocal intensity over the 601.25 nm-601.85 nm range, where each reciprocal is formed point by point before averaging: 0.0265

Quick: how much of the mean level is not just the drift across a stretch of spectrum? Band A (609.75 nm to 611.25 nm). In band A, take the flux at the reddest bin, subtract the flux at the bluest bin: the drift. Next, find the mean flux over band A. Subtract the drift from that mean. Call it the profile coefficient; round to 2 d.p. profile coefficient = 6.47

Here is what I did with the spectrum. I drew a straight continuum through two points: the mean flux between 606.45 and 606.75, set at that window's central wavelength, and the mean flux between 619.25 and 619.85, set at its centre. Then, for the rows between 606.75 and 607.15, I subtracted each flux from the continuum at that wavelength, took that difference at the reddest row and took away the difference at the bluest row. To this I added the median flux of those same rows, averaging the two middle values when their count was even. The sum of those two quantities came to 7.8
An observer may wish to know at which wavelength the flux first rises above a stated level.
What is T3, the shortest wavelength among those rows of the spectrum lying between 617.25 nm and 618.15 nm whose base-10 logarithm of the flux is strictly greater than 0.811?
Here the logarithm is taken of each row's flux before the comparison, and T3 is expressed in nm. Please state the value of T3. 617.30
